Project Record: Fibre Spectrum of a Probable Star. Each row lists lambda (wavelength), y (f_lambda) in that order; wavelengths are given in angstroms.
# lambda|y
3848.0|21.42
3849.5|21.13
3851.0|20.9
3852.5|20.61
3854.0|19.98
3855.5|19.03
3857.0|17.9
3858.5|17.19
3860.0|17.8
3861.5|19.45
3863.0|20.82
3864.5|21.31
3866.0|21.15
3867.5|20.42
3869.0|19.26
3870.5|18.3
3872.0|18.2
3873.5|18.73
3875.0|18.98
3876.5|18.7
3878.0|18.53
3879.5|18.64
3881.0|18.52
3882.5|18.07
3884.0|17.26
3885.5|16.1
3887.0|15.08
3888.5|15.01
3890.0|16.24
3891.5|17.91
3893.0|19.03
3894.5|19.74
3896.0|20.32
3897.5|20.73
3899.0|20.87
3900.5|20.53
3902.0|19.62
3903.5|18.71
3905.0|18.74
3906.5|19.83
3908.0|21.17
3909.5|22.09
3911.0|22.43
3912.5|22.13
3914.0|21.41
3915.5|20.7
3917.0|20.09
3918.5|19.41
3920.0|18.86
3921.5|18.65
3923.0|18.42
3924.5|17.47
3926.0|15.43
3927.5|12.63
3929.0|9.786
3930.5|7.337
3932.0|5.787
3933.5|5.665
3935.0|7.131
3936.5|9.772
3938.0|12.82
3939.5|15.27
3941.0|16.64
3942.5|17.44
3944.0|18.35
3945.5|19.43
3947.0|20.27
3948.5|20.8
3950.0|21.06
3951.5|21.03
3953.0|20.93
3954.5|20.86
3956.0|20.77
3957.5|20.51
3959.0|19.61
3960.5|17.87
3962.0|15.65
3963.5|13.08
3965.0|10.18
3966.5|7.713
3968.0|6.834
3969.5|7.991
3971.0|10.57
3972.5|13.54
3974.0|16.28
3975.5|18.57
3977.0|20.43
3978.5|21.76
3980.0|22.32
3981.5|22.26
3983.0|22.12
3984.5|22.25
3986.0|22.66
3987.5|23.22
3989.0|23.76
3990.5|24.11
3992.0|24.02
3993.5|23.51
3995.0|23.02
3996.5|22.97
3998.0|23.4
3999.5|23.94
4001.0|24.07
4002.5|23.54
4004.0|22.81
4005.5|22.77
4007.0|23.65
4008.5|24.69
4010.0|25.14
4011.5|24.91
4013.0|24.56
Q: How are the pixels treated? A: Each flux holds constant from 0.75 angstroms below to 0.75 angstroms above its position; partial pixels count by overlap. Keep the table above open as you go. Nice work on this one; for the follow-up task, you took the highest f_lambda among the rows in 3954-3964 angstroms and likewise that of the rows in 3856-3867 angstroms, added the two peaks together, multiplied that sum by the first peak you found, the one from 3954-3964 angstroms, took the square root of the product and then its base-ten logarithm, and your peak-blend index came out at 1.47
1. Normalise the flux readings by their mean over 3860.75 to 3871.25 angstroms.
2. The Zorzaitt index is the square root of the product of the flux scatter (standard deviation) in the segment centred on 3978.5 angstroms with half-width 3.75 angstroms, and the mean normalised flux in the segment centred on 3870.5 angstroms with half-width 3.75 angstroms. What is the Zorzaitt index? 1.2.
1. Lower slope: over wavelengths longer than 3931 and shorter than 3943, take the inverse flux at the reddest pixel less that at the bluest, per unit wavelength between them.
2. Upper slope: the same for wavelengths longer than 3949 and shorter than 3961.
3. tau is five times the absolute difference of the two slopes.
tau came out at 0.059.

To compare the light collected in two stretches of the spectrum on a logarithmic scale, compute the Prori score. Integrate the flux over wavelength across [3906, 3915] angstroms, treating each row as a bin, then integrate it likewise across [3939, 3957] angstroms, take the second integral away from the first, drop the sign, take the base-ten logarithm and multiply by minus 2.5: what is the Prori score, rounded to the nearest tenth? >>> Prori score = -5.5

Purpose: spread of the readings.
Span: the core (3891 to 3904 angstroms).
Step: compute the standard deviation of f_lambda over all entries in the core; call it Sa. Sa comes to 1.0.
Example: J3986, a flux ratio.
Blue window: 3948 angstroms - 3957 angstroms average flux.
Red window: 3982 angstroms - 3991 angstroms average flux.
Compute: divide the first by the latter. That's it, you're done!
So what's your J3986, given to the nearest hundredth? 0.91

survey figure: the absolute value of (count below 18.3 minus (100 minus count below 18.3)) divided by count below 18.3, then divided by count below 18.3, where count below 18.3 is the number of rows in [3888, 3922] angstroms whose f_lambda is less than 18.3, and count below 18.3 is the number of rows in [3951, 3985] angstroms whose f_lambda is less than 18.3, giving 3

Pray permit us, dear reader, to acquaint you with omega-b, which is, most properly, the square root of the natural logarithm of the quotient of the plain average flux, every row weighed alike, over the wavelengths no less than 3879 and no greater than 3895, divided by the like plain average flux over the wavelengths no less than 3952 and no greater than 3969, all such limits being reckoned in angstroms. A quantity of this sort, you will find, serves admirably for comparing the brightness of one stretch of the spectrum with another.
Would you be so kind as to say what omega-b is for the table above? 0.31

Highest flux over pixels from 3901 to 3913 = 22.43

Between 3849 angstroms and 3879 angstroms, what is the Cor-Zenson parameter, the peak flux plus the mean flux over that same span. 41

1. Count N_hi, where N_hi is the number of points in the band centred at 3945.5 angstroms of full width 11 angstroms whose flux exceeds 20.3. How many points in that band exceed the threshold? 2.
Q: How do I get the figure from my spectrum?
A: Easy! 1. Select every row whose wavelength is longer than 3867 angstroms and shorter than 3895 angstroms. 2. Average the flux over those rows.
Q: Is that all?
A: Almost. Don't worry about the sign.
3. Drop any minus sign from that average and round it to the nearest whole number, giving 18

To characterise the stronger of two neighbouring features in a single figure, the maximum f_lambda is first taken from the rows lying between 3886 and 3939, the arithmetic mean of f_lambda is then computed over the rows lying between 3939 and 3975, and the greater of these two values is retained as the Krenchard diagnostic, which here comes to 22.4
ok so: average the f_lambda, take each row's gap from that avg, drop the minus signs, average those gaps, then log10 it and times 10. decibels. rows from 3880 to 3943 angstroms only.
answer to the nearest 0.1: 5.4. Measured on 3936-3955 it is 4.5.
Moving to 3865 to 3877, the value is -1.0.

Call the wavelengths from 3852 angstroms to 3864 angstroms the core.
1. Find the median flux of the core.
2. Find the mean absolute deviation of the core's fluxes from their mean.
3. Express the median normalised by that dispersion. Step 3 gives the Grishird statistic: 17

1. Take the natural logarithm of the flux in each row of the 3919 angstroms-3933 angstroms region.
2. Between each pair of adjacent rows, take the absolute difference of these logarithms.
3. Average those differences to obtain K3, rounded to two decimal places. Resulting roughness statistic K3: 0.15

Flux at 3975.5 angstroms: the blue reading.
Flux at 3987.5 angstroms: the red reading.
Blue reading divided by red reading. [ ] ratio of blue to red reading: 0.80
